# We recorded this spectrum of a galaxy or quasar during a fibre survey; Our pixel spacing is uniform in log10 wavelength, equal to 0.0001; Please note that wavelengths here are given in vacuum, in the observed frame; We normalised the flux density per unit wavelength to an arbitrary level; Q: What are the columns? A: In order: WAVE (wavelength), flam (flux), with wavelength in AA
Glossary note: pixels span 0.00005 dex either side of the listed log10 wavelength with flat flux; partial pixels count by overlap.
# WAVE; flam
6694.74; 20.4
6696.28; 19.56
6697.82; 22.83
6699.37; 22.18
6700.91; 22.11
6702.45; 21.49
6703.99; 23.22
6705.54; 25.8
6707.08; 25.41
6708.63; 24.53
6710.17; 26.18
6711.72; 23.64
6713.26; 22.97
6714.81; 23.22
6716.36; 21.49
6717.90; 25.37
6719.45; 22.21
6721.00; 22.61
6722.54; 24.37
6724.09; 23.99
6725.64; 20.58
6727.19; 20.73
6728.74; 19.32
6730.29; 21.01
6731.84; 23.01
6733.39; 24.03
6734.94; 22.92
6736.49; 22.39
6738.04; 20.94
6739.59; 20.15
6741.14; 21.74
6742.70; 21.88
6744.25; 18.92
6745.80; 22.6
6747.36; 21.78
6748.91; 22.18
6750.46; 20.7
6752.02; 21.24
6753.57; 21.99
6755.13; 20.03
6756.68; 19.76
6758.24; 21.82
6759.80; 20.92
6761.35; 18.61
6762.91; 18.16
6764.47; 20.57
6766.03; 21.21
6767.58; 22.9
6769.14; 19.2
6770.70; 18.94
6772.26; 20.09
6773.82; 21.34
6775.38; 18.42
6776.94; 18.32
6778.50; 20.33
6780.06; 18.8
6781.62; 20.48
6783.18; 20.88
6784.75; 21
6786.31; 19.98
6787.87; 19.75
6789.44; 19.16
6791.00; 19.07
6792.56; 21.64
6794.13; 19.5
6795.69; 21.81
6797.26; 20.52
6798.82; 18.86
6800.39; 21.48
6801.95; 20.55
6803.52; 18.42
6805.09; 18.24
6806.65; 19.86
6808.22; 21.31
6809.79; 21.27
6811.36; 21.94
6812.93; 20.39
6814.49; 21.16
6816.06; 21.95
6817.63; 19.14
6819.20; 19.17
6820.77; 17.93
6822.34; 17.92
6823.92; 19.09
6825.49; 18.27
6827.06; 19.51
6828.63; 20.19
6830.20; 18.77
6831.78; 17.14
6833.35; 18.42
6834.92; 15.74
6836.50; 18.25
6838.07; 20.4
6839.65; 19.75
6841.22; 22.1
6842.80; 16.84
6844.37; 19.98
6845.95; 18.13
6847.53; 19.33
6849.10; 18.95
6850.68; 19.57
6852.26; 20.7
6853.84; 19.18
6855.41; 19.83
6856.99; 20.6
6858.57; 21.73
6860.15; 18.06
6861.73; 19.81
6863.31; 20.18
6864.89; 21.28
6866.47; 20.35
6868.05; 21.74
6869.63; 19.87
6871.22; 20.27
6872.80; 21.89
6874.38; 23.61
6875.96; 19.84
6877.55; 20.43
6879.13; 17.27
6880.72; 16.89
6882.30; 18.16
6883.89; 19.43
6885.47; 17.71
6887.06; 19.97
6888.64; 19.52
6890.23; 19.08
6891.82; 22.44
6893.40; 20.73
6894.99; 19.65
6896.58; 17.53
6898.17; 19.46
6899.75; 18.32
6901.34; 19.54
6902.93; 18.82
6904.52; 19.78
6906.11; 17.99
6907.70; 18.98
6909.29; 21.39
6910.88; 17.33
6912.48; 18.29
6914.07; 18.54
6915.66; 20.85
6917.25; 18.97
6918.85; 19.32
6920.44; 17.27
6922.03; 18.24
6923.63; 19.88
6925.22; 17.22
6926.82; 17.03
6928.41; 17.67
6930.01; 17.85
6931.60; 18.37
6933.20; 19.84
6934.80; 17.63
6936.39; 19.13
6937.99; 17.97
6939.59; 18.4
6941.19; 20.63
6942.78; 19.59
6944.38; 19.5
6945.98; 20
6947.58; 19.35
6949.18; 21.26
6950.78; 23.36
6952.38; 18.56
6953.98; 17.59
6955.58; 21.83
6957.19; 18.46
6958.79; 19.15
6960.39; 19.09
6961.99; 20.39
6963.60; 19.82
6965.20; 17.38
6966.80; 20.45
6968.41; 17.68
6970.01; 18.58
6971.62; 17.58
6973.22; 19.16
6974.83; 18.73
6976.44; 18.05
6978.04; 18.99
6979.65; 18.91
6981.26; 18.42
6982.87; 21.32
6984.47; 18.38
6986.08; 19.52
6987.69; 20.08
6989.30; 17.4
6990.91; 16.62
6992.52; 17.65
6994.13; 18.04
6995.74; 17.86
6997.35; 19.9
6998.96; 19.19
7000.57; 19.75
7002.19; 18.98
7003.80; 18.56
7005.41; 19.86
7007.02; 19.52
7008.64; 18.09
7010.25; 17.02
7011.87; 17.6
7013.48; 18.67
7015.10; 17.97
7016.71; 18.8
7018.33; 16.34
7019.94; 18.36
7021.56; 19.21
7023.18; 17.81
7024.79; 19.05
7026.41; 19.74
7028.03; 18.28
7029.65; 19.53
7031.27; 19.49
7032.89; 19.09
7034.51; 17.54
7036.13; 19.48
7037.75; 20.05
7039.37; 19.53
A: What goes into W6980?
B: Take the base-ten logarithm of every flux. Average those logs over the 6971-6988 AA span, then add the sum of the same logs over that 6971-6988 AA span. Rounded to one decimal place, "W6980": 15.3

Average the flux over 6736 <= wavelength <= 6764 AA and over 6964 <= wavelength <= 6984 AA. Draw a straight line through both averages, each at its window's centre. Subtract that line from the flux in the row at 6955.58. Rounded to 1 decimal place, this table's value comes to 2.9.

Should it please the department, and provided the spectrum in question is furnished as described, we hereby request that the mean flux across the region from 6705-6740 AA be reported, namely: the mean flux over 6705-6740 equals 22.9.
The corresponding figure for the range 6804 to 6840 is 19.4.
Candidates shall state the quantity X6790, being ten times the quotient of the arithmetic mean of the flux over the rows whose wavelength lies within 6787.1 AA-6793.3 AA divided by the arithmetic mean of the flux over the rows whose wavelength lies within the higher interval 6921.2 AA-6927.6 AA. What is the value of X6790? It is 11.0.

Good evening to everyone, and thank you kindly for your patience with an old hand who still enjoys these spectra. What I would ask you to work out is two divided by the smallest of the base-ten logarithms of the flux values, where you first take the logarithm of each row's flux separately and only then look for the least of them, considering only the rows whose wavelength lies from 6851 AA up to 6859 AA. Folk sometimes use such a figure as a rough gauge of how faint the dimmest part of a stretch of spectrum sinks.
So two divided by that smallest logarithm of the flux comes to 1.559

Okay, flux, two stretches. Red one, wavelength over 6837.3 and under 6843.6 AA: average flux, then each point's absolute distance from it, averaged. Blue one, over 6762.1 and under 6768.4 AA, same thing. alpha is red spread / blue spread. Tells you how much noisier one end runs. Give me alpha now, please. 1.1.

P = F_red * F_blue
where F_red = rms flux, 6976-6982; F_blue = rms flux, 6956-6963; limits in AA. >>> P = 359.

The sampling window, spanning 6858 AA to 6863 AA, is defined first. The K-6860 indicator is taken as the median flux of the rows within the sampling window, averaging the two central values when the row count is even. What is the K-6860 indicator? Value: 19.8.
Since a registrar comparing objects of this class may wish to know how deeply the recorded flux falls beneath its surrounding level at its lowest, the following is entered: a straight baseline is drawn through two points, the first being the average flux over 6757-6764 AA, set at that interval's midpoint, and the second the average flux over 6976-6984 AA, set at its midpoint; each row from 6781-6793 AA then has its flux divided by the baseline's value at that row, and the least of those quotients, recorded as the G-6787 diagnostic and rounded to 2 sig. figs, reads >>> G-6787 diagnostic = 0.96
